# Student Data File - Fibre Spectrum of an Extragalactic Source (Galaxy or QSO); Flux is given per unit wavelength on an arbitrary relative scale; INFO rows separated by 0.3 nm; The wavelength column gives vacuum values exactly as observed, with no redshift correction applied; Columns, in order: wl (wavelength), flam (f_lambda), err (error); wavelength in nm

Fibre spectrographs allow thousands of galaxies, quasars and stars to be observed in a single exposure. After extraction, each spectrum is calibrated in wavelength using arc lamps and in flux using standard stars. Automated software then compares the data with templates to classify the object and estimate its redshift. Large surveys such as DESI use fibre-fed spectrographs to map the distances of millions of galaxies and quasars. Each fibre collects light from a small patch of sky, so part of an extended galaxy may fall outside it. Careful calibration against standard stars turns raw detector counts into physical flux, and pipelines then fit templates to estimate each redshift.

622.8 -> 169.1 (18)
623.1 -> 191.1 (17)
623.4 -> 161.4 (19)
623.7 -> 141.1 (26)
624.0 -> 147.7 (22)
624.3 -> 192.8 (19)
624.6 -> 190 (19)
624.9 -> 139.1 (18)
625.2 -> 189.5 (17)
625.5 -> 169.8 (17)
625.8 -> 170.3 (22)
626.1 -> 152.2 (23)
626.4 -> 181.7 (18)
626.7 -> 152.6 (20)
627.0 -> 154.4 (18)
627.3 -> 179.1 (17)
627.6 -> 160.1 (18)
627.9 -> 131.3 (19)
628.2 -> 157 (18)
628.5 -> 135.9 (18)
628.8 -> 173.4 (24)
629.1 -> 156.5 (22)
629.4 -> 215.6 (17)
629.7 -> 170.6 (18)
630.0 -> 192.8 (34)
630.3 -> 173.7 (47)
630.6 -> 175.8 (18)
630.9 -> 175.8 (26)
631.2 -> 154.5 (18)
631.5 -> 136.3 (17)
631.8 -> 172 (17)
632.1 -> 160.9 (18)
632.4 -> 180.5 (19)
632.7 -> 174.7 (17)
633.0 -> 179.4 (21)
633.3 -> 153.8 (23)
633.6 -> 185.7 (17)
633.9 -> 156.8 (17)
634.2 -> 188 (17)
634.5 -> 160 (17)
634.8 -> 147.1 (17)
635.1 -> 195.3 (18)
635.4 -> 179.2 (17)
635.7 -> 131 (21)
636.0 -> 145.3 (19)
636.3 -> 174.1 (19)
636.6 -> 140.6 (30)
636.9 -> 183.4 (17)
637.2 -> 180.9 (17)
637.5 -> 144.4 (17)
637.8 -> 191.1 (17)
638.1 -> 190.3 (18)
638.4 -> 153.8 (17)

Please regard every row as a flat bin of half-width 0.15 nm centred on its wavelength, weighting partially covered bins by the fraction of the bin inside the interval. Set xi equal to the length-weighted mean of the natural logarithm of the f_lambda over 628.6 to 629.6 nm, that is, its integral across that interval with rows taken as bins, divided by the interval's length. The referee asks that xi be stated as 5.18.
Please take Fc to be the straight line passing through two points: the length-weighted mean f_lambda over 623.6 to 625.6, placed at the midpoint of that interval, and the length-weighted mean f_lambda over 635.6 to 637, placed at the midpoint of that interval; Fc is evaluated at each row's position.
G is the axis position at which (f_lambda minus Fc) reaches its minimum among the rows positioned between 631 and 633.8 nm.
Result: 631.5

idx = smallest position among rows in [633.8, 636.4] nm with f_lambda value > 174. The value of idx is 634.2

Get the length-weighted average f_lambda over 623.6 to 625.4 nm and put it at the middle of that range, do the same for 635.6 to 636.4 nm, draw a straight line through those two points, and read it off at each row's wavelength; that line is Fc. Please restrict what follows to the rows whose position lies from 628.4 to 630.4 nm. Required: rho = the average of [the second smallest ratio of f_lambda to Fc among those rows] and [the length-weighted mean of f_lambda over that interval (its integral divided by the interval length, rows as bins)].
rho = 88.0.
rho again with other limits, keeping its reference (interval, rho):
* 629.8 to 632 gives 84.8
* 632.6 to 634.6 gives 86.2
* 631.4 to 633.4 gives 83.7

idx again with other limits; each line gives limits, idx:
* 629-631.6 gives 629.4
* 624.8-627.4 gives 625.2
